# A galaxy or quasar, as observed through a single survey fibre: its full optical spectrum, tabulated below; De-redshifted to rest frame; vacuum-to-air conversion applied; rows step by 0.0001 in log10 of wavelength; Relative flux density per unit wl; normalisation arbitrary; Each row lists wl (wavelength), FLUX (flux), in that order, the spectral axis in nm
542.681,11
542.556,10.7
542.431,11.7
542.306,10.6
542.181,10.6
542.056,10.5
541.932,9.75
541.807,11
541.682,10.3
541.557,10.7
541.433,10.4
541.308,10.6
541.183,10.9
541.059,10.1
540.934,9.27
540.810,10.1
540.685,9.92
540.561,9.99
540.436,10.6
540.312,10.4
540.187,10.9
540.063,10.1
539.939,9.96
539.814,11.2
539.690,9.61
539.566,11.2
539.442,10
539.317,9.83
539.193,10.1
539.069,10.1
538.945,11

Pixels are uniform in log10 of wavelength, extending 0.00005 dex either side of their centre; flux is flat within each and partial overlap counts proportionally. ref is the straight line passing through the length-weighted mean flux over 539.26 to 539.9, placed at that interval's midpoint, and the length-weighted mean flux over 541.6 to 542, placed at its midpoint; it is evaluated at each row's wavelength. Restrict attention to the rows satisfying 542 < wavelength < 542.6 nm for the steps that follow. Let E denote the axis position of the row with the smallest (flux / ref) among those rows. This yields 542.056 nm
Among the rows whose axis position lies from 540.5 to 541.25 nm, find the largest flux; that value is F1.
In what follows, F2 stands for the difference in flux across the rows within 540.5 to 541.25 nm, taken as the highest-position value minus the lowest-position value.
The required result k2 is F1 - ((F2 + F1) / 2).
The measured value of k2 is 5.0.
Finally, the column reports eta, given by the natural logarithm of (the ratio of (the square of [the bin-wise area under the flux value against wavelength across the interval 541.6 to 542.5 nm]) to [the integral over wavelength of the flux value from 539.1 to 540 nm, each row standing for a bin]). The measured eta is 2.3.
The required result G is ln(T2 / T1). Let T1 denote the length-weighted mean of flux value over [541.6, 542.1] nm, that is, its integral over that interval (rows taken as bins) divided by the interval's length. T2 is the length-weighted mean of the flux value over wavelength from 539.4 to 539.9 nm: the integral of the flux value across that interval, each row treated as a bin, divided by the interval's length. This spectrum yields 0.01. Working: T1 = 10.4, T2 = 10.5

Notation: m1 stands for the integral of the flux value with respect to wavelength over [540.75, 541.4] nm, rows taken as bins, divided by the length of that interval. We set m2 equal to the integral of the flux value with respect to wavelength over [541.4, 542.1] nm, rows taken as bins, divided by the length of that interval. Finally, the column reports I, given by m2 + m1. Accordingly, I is 20.7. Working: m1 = 10.2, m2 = 10.5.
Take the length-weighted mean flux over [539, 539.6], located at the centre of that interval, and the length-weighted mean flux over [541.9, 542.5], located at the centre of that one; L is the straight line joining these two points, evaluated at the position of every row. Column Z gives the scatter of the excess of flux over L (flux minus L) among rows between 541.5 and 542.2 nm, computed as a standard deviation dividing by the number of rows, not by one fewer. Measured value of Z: 0.39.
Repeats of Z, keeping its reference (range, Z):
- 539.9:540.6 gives 0.34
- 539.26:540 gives 0.64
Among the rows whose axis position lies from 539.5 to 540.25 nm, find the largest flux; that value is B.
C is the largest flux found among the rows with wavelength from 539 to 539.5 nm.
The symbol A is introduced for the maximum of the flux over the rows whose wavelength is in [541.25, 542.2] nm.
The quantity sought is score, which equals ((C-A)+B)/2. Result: 5.15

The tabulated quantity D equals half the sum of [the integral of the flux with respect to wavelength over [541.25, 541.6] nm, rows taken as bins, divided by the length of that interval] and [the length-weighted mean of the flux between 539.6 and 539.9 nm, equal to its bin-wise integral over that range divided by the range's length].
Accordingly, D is 10.5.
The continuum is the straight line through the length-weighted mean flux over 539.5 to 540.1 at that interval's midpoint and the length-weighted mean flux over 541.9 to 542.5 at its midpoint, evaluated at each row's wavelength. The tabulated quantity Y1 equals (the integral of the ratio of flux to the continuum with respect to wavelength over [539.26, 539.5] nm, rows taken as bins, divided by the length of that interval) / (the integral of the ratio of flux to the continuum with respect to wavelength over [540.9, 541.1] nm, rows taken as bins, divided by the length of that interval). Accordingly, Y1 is 1.04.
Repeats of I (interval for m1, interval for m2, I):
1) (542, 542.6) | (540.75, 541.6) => 21.1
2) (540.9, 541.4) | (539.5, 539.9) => 20.9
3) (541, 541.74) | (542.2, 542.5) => 21.6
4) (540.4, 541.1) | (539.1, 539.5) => 19.9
